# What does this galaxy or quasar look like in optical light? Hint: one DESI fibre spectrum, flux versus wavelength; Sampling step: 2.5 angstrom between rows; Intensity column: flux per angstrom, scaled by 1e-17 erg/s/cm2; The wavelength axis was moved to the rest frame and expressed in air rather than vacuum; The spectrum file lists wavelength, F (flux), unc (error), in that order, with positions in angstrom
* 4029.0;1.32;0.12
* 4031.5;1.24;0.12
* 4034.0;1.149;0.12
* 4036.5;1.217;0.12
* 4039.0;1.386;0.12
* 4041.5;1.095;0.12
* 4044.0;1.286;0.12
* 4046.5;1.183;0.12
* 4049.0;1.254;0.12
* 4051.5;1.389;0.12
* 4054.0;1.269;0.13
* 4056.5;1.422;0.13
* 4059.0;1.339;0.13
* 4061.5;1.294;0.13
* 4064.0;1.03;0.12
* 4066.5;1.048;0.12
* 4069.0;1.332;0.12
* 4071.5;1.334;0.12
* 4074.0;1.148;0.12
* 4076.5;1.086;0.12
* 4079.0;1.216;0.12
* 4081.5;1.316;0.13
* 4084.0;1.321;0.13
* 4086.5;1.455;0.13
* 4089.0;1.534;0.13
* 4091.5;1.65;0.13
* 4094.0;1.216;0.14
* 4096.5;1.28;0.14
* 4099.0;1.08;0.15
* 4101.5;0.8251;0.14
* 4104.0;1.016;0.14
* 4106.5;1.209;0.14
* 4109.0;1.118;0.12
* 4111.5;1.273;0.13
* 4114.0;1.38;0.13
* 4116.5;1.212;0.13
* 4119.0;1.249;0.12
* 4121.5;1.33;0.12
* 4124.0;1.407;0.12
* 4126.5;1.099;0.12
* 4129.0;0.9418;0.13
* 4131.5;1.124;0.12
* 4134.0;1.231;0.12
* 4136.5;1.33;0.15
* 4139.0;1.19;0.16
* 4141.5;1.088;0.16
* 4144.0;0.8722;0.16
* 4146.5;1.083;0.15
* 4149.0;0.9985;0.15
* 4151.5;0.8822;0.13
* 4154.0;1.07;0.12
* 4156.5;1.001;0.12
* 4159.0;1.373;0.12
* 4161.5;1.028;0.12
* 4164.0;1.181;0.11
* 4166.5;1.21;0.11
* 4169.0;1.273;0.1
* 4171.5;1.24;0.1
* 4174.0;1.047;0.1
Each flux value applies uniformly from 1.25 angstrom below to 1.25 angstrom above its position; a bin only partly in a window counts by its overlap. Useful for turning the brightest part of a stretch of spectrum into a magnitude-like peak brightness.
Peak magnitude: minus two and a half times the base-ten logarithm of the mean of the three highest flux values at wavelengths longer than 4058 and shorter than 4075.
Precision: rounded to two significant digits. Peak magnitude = -0.31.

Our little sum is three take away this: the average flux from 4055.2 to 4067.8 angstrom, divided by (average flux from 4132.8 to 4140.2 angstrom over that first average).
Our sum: 1.80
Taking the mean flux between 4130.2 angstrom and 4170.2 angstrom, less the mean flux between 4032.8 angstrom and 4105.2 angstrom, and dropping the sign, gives 0.13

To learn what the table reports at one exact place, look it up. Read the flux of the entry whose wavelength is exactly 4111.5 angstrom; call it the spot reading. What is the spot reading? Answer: 1.273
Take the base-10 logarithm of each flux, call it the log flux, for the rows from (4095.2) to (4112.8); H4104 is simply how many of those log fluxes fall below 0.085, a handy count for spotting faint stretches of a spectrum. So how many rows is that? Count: 5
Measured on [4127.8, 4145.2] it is 5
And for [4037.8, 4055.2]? 2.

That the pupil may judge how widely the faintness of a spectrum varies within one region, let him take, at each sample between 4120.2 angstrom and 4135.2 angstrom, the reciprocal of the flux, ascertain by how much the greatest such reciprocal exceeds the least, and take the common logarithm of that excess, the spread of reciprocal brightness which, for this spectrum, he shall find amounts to -0.45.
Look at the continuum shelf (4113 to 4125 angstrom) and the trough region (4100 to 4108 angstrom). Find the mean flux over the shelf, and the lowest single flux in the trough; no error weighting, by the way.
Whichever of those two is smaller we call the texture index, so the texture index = 0.8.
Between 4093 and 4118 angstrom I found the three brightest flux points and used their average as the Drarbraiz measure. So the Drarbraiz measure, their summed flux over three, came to 1.31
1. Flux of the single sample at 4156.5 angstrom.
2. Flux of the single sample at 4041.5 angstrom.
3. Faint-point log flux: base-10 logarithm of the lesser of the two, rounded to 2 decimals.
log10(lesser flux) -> 0.00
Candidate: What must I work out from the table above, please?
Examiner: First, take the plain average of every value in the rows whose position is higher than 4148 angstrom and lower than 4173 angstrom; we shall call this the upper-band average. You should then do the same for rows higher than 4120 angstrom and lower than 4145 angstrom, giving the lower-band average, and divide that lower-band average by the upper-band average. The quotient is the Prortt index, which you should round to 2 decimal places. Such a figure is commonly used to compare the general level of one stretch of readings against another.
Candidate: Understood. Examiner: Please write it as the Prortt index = 1.03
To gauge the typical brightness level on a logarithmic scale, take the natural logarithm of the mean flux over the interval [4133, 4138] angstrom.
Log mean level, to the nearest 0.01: 0.25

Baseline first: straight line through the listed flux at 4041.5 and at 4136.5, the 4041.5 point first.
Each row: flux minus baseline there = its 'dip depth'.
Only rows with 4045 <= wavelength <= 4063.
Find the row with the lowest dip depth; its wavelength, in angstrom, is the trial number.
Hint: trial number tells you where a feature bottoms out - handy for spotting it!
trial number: 4046.5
